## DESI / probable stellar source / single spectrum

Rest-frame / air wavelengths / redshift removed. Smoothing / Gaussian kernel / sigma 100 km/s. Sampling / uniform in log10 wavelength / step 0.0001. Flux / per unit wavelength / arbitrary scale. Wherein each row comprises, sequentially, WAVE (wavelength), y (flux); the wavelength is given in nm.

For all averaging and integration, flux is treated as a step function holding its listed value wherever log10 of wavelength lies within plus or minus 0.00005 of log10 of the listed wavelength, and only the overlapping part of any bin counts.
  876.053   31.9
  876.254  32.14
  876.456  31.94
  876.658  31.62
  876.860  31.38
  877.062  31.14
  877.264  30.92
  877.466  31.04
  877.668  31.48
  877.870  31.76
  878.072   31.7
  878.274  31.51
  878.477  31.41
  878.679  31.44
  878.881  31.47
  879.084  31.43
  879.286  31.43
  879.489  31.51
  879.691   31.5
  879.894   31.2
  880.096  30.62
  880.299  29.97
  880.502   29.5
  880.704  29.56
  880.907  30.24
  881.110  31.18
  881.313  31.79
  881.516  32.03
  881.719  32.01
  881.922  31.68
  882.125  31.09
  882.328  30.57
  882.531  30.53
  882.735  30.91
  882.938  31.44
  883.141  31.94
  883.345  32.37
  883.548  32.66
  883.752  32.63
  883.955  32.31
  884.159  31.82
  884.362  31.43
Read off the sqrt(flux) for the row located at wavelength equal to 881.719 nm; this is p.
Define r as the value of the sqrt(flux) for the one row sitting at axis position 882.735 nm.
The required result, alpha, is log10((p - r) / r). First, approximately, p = 5.66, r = 5.56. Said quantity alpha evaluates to -1.75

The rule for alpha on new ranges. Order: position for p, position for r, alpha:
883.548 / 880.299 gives -1.36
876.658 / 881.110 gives -2.15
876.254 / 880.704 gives -1.37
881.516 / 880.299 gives -1.47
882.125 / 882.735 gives -2.54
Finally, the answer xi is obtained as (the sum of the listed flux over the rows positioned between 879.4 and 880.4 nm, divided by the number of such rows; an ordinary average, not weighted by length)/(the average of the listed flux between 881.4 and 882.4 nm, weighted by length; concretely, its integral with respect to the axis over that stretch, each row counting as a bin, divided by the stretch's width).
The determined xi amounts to 0.98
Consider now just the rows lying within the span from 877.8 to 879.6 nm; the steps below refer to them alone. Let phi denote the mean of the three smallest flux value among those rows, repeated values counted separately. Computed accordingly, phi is 31.4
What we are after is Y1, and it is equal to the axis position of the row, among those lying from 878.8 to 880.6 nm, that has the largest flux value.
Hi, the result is 879.489 nm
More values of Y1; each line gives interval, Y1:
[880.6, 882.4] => 881.516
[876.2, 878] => 876.254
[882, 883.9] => 883.548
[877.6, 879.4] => 877.870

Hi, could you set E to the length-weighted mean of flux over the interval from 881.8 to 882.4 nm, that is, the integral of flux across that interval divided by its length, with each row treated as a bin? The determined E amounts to 31.2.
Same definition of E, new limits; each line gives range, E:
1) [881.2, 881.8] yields 31.9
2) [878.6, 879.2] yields 31.5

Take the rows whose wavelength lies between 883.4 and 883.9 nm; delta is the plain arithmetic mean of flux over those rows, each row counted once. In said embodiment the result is 32.6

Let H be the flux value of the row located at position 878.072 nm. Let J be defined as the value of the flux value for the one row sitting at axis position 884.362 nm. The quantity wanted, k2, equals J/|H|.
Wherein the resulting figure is 0.991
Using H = 31.7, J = 31.43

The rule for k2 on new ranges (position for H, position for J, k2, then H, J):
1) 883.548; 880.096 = 0.938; 32.66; 30.62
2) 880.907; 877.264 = 1.022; 30.24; 30.92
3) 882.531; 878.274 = 1.032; 30.53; 31.51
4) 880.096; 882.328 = 0.998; 30.62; 30.57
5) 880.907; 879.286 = 1.039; 30.24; 31.43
